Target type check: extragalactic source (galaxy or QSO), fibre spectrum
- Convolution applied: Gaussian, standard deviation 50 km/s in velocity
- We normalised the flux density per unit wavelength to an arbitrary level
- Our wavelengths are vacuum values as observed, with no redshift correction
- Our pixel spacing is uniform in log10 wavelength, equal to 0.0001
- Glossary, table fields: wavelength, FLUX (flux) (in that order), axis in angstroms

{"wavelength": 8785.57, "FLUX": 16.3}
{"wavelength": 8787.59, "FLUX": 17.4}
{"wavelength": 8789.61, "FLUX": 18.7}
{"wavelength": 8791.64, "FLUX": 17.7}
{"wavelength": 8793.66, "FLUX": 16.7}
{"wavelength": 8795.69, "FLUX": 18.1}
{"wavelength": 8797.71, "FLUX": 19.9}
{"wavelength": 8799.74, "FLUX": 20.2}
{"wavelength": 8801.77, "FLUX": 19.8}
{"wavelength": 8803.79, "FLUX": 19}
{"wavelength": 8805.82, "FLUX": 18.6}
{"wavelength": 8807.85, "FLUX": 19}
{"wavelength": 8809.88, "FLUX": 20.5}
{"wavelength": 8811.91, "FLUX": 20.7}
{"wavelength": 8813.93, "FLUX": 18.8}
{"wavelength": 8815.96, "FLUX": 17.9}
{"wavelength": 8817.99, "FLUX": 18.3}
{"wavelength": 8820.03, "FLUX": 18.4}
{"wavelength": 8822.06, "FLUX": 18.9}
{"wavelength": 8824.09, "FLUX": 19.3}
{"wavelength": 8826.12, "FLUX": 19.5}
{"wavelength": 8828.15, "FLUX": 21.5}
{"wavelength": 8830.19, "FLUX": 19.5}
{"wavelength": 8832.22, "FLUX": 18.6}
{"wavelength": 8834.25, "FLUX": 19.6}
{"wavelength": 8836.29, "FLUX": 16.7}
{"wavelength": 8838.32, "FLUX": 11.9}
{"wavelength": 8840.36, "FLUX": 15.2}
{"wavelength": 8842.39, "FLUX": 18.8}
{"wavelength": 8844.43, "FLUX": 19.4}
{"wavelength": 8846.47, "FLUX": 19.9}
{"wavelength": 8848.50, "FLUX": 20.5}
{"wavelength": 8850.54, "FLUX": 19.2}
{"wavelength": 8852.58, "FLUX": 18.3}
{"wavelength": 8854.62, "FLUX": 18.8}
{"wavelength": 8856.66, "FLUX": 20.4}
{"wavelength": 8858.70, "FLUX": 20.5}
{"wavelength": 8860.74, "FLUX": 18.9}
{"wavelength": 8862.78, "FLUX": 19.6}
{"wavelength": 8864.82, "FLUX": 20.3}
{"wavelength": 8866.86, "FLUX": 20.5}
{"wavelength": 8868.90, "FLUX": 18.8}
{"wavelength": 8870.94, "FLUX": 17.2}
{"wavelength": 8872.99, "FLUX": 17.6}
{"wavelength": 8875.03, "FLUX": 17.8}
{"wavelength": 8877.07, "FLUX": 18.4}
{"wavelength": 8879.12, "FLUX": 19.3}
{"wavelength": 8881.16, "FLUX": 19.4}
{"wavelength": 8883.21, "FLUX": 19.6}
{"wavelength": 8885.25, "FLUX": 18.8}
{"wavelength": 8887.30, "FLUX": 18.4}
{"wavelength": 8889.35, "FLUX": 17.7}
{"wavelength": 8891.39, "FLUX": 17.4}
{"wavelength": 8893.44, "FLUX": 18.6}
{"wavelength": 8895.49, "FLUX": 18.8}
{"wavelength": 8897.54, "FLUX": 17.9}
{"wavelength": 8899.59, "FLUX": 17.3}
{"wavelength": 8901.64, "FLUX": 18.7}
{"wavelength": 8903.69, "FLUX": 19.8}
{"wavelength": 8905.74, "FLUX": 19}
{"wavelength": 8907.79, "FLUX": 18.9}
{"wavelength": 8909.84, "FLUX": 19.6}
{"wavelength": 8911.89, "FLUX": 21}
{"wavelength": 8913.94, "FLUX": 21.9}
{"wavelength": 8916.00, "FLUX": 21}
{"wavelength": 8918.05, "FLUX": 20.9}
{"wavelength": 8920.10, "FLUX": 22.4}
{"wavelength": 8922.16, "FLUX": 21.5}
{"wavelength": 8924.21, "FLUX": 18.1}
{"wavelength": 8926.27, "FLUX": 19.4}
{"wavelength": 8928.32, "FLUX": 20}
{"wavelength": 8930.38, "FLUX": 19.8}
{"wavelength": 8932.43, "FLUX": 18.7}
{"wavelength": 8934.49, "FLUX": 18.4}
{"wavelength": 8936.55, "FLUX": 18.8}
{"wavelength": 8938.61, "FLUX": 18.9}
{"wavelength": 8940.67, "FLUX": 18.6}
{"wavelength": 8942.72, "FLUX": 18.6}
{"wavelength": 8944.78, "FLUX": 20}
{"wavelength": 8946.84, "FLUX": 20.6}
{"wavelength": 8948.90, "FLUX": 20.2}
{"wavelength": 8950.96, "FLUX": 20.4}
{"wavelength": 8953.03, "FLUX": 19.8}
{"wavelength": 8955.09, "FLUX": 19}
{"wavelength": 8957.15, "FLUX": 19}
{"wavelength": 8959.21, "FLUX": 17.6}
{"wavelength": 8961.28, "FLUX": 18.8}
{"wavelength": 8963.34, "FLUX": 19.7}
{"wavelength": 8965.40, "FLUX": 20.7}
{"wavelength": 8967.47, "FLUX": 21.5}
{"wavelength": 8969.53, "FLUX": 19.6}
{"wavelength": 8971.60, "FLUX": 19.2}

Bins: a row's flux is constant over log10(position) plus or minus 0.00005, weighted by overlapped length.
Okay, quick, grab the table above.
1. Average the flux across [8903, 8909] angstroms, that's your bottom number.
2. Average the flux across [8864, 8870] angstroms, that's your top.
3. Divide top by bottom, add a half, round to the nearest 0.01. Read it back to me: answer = 1.53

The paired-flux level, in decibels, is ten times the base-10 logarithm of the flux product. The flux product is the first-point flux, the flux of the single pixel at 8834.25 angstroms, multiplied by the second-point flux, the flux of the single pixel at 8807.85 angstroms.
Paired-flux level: 25.7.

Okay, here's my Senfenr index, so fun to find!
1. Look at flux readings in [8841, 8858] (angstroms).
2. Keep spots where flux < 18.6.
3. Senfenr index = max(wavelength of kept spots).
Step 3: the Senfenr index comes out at 8852.58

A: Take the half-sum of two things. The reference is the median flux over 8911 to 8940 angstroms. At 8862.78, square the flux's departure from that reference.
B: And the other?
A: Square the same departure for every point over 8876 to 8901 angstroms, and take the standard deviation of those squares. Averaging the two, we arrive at 1.2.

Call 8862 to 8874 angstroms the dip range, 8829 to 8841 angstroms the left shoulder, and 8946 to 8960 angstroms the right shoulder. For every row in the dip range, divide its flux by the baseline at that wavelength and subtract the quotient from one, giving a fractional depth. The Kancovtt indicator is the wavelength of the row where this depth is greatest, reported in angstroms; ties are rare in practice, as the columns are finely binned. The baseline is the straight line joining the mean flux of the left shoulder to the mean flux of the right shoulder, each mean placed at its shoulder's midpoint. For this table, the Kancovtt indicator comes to 8870.94 angstroms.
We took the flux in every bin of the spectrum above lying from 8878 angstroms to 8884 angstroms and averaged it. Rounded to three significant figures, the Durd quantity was 19.4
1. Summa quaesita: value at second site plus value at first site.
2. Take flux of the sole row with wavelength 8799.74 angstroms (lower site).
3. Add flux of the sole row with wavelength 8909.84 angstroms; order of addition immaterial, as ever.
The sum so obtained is 39.8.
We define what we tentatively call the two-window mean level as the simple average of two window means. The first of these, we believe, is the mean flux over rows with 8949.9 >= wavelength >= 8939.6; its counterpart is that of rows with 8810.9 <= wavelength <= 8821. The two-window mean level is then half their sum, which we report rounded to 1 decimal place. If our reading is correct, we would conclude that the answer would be 19.2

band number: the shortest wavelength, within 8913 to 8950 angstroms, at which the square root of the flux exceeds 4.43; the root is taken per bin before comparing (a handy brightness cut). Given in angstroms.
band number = 8913.94 angstroms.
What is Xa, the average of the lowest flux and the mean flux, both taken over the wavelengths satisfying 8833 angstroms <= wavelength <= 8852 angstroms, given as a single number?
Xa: 15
